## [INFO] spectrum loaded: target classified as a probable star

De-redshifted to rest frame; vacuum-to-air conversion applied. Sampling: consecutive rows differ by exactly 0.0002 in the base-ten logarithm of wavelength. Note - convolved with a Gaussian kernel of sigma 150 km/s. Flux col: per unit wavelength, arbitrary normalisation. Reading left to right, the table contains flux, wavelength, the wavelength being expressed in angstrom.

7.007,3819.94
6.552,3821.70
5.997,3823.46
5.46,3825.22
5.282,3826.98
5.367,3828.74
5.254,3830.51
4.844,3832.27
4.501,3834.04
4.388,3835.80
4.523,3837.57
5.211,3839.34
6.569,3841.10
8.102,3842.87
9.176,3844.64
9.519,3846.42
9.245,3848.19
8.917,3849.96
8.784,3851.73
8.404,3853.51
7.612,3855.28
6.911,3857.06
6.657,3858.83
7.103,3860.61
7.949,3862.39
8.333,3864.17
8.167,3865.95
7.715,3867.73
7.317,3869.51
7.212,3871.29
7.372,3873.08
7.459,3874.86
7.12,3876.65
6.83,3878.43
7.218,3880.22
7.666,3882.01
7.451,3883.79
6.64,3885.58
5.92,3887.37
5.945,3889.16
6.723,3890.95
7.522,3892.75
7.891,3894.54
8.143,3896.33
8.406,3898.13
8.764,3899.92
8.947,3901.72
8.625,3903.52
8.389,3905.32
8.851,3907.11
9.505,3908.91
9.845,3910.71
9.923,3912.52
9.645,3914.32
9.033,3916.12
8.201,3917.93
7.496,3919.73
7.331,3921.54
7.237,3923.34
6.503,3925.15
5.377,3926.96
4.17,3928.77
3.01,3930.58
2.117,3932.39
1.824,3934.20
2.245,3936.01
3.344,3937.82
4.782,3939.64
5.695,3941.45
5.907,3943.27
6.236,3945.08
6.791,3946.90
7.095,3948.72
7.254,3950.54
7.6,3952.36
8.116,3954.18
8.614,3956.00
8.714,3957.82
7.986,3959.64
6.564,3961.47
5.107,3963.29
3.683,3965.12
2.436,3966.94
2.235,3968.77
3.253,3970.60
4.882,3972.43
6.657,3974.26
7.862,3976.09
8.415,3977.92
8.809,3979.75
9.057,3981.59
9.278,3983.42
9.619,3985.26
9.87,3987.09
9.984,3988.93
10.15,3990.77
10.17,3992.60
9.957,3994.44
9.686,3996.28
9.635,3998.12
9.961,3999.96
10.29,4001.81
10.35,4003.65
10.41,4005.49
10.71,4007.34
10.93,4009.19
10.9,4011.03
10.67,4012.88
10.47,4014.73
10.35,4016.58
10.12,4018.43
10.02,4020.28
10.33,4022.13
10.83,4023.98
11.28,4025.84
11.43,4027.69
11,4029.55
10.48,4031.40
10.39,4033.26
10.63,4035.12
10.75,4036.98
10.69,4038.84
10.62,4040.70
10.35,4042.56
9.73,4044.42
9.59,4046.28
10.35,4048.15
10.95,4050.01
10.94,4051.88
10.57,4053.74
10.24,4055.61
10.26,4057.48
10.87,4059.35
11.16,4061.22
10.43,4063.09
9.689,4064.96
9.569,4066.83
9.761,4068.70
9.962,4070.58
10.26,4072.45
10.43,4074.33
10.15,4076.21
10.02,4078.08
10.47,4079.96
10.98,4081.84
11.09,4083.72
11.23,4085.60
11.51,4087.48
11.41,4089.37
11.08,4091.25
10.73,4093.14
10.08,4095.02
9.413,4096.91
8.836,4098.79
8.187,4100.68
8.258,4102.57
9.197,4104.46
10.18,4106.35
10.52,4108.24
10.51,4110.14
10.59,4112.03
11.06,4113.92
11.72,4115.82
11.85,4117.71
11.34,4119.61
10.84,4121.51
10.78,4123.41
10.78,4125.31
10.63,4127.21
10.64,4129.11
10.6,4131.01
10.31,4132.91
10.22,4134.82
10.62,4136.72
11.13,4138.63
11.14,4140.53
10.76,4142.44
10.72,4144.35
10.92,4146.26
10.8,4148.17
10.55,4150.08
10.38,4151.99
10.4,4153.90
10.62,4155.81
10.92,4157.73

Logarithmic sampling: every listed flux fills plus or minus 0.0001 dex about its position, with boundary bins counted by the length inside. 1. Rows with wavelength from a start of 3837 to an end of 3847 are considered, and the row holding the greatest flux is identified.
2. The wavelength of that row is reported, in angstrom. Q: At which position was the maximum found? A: 3846.42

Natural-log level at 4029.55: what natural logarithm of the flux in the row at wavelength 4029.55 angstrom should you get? 2.40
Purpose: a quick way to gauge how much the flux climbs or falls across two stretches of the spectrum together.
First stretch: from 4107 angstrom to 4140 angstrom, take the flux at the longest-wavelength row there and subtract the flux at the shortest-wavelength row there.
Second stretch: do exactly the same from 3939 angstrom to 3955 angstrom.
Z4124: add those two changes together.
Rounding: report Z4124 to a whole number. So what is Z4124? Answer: 4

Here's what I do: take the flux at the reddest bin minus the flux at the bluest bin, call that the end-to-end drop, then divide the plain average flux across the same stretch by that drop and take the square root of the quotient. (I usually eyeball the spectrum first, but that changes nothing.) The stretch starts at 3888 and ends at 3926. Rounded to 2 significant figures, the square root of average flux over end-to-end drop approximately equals 3.8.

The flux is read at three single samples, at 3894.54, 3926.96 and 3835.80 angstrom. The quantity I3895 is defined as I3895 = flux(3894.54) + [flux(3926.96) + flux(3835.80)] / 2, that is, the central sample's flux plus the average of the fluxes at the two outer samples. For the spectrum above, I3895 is 13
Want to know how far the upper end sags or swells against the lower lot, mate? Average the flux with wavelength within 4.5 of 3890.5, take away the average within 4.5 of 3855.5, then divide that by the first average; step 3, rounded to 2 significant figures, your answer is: -0.13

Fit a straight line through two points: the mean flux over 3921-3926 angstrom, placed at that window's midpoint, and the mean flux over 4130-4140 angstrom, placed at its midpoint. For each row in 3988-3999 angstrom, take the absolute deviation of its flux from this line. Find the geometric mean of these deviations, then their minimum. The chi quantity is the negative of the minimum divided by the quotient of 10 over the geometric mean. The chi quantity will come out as -0.23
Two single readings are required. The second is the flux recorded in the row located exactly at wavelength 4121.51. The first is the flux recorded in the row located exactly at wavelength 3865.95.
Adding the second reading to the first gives 19.0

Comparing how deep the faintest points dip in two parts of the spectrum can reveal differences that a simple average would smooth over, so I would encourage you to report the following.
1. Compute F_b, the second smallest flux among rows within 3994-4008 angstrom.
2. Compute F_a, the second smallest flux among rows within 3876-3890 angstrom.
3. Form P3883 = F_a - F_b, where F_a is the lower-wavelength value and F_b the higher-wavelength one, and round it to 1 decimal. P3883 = -3.7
